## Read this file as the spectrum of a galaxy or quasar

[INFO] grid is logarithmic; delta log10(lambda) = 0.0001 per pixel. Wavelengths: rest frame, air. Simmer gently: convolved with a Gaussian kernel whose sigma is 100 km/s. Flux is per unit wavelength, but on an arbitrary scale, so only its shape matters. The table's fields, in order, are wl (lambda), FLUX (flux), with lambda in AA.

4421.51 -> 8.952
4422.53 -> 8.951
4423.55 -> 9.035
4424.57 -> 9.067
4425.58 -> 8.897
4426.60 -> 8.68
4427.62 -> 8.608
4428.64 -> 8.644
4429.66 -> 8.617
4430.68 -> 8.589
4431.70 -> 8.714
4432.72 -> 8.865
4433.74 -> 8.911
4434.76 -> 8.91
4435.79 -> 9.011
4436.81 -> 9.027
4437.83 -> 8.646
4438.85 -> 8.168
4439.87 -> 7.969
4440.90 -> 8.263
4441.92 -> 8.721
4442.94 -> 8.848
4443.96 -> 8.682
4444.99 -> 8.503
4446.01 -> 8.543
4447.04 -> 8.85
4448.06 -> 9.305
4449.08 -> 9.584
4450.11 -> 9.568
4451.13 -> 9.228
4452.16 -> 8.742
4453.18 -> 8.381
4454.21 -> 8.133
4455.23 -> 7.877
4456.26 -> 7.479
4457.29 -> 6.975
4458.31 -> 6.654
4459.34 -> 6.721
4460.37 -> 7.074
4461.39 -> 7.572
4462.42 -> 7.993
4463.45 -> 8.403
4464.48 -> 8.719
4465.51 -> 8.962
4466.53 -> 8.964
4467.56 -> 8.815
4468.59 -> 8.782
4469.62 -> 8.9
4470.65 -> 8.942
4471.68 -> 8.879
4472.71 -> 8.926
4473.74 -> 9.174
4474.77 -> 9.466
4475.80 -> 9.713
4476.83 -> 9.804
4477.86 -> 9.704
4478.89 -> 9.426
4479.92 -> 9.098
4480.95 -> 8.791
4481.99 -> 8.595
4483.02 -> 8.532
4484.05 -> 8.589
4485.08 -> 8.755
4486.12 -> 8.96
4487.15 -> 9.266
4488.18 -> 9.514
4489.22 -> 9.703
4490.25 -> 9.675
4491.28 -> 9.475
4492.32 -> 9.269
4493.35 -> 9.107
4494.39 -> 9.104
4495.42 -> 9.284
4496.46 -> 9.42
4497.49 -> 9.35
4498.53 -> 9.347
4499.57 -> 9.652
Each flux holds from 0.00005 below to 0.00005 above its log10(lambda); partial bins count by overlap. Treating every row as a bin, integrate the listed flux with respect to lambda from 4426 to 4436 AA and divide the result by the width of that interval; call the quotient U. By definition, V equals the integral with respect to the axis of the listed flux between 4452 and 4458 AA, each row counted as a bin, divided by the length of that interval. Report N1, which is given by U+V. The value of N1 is 16.6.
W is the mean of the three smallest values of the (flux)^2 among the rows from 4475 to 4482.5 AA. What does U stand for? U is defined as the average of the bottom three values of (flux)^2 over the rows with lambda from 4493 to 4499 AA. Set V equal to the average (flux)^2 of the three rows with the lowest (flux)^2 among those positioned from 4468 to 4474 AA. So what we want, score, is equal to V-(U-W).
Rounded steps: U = 84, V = 78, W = 78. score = 72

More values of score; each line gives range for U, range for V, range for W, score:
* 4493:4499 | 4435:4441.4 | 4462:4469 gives 52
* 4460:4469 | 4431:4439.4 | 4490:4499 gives 99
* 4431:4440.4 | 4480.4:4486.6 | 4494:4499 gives 91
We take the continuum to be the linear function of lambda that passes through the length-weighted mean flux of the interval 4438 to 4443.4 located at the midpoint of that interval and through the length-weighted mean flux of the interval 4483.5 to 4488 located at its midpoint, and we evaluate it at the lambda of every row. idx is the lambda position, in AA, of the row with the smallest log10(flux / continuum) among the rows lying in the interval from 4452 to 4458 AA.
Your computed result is 4457.29 AA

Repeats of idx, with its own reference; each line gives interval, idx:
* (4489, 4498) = 4494.39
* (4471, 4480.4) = 4471.68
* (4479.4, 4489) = 4483.02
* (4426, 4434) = 4430.68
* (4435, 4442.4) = 4439.87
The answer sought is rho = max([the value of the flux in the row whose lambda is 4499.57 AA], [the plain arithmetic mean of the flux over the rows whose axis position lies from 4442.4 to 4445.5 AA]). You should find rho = 9.7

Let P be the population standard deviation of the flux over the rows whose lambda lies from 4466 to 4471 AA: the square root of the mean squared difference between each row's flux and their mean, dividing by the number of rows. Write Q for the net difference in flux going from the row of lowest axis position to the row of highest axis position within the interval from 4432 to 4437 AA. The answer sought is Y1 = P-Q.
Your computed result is -0.09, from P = 0.07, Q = 0.2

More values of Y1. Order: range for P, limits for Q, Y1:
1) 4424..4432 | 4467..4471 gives 0.03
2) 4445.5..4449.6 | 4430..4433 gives 0.13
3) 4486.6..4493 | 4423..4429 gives 0.56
